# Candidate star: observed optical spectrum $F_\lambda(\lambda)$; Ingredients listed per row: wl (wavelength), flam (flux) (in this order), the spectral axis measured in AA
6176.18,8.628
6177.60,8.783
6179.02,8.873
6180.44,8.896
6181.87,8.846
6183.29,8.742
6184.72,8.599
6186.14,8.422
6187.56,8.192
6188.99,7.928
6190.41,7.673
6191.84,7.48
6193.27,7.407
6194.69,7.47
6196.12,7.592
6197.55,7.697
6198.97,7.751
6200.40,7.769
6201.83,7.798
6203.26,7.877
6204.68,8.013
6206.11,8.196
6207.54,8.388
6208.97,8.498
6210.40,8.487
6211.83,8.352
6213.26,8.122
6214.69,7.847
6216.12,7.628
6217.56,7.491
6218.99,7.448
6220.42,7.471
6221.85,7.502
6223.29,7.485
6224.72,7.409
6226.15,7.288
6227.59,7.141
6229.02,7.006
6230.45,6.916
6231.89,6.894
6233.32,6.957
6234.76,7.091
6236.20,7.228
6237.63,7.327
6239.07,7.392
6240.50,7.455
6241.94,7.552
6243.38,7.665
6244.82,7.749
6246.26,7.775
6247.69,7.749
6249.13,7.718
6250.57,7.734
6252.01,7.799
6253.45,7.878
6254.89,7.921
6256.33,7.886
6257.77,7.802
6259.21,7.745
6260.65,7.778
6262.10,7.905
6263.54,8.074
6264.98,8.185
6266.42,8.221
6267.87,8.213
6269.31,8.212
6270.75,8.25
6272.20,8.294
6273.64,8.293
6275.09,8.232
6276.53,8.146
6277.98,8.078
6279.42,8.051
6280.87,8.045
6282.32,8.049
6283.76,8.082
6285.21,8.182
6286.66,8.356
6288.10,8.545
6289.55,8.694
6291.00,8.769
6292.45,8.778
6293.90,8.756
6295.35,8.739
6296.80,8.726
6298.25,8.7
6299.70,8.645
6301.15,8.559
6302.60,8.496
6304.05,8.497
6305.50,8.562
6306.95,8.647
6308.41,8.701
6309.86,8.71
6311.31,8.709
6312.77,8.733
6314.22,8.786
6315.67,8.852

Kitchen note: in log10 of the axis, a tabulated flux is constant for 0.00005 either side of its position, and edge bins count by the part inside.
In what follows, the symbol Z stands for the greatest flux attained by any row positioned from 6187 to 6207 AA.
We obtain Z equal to 8.196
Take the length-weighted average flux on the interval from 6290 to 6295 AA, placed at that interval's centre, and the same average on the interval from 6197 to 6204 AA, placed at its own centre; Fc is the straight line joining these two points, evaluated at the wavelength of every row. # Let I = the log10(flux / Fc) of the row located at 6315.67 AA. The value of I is -0.007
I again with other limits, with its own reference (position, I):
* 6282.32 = -0.031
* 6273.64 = -0.014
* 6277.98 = -0.027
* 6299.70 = -0.009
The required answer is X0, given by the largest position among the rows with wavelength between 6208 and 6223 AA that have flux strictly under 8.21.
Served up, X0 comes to 6221.85 AA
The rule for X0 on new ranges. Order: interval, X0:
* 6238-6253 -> 6252.01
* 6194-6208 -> 6206.11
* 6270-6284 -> 6283.76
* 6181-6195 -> 6194.69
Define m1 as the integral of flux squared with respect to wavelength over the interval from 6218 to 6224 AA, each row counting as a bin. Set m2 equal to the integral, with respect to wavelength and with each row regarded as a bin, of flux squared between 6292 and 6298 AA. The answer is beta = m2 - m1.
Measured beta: 123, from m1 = 335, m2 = 459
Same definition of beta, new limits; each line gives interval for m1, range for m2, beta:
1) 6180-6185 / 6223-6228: -116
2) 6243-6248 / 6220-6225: -21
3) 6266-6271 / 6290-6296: 122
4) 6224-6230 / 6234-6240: 5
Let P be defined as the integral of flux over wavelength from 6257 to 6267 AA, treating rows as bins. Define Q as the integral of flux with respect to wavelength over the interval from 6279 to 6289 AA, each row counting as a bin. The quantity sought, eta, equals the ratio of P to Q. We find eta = 1.0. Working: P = 79.6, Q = 82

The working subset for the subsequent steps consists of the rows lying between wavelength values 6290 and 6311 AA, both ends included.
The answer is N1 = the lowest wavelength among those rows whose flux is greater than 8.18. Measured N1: 6291.00 AA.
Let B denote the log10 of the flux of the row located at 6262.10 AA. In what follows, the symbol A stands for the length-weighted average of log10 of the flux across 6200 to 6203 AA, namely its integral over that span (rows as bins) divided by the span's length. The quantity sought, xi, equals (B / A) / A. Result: 1.13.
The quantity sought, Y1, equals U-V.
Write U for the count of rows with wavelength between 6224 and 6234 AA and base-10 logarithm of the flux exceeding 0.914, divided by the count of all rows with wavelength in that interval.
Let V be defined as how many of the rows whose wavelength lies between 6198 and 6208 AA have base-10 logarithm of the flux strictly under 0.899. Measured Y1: -4.0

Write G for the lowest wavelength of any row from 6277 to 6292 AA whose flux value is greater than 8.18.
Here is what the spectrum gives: 6285.21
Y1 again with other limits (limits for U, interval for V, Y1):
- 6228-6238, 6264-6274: 0.0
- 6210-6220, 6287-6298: 0.3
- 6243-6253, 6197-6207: -5.0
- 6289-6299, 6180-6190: 1.0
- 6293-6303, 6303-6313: 1.0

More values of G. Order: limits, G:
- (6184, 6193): 6184.72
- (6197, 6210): 6206.11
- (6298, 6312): 6298.25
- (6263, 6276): 6264.98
